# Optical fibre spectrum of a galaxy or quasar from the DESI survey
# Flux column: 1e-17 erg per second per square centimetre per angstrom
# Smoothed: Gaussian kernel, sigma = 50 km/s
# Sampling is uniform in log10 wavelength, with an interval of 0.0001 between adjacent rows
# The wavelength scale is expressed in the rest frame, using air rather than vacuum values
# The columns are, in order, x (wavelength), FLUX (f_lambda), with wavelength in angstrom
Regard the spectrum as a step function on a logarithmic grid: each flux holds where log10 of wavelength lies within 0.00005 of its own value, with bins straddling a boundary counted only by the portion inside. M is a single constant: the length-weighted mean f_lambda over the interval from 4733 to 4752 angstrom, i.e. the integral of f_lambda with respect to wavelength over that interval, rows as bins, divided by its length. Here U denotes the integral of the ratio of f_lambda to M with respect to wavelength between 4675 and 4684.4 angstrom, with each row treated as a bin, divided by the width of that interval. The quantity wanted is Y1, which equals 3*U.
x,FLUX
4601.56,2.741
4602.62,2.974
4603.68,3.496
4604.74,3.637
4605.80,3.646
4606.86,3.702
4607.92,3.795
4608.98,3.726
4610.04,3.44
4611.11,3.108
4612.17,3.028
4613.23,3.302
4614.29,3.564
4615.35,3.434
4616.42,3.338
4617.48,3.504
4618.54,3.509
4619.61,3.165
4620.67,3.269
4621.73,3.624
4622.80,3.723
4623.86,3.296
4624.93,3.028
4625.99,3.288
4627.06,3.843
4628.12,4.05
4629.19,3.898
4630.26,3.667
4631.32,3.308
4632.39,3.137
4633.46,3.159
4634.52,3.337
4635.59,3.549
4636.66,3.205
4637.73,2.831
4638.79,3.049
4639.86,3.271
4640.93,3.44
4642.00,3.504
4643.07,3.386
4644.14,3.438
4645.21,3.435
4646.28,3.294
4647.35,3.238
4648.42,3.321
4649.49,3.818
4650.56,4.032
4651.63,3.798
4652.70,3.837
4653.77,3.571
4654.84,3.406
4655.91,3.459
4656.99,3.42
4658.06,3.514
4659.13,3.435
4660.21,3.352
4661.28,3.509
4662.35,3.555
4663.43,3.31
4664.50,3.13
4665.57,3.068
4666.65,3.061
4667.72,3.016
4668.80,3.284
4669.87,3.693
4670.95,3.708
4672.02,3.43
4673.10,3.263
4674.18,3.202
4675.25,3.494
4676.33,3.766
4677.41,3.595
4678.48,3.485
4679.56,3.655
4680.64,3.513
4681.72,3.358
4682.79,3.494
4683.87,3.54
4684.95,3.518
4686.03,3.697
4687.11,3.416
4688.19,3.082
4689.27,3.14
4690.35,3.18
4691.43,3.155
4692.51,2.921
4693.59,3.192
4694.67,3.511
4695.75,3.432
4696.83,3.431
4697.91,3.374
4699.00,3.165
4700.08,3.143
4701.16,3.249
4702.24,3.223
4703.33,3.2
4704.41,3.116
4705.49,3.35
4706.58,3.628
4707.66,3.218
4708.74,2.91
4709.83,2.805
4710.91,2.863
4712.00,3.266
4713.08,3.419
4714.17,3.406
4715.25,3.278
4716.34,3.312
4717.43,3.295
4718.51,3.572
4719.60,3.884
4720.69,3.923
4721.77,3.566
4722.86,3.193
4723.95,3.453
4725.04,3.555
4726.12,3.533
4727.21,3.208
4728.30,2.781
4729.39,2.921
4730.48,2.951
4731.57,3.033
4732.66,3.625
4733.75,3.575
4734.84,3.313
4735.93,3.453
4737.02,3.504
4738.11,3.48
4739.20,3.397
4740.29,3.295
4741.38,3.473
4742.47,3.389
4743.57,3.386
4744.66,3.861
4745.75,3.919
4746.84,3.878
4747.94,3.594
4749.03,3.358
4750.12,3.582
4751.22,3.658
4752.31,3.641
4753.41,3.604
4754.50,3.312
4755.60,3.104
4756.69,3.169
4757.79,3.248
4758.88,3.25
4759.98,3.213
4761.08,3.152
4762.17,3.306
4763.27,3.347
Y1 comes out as 3.01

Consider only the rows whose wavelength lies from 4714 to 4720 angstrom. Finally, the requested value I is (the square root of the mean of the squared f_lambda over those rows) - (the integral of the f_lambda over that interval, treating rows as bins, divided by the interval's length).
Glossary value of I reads 0.013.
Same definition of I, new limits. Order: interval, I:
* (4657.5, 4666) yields -0.002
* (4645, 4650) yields 0.009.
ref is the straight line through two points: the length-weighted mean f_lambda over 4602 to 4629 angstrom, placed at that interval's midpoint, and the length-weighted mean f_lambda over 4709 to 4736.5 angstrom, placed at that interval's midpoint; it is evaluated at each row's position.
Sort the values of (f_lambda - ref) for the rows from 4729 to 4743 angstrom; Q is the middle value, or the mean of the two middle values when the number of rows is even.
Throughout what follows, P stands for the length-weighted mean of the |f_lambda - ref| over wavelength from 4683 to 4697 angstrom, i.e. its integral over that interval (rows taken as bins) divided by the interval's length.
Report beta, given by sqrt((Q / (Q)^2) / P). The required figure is 7.3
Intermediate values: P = 0.194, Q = 0.10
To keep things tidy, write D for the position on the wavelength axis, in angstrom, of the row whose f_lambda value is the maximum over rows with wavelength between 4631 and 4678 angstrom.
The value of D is 4650.56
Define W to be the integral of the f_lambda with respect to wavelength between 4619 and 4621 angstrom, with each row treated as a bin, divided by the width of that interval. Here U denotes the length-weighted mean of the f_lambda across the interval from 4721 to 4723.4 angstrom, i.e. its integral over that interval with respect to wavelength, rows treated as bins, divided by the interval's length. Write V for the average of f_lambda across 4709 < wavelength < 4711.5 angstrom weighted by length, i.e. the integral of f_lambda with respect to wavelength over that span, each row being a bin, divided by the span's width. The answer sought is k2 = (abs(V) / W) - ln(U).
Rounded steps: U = 3.44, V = 2.84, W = 3.22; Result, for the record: -0.35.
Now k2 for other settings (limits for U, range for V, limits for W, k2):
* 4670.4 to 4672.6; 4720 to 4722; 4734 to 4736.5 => -0.16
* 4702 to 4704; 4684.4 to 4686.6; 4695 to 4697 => -0.12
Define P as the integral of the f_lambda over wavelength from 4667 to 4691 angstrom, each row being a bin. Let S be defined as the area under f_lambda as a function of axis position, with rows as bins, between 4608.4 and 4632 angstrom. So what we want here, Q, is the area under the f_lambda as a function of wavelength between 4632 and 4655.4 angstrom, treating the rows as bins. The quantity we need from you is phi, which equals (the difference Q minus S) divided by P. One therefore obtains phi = -0.021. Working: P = 82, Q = 79.9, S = 81.6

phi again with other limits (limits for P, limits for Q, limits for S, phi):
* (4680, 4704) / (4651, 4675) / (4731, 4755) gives -0.031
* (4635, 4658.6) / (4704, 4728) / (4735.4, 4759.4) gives -0.039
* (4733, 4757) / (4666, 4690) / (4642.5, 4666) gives 0.007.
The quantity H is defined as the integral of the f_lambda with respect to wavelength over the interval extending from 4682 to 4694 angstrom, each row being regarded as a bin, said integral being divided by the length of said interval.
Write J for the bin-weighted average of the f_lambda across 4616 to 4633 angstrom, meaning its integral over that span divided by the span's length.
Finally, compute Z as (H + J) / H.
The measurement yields 2.05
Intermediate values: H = 3.31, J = 3.48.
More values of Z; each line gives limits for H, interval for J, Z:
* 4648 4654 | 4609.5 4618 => 1.89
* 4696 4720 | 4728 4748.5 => 2.04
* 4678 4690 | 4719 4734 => 1.98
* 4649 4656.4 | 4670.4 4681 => 1.95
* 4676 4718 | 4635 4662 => 2.04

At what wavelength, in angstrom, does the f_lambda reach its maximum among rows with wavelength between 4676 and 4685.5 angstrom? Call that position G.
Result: 4676.33 angstrom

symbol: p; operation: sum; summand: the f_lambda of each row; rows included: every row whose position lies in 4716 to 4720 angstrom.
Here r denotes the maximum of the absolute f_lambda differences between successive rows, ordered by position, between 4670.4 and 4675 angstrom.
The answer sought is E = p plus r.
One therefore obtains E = 14.3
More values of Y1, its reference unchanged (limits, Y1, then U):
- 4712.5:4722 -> 2.98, 0.99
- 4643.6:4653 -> 3.03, 1.01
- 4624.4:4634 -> 2.96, 0.99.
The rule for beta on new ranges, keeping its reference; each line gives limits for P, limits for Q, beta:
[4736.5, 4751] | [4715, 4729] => 5.4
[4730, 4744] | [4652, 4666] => 14.2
